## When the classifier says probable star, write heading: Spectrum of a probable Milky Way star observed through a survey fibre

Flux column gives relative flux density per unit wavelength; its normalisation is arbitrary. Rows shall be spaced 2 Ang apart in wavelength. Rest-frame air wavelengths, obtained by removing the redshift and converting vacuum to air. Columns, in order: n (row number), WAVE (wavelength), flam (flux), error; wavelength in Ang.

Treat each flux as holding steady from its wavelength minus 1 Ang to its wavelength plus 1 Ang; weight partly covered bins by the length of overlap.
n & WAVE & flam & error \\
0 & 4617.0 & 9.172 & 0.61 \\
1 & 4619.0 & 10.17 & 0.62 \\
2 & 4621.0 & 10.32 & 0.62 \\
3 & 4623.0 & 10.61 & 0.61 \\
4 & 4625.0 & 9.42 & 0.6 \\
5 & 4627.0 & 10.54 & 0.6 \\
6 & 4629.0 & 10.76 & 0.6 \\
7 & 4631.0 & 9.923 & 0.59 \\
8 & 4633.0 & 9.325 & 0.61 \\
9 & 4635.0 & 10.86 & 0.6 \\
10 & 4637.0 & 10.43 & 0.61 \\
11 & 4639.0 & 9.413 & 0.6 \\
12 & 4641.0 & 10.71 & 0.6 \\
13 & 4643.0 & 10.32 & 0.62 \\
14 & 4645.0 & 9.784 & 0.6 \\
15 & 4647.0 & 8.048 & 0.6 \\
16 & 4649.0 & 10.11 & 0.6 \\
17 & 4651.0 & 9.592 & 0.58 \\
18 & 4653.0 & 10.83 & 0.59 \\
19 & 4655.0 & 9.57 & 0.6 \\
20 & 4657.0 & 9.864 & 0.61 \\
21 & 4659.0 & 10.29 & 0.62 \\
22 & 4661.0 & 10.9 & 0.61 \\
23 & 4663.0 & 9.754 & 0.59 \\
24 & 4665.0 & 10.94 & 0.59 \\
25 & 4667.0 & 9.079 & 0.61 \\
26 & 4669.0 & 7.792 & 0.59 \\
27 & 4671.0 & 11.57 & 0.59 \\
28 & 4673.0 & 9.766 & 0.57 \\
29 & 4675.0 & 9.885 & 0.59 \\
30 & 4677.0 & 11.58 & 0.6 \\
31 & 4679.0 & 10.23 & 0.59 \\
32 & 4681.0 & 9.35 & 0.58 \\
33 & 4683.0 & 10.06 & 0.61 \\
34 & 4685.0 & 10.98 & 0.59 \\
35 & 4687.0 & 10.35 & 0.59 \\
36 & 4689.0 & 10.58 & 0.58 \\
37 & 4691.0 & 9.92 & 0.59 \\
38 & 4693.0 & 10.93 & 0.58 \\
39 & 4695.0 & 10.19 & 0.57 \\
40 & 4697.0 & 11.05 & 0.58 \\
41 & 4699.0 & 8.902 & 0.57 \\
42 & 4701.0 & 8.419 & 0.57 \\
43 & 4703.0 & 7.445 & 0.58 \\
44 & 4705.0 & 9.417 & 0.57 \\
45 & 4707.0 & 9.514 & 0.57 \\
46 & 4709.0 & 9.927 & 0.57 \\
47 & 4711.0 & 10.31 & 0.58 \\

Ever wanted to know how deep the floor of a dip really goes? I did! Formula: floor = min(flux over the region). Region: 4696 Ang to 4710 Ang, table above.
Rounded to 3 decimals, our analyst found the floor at 7.445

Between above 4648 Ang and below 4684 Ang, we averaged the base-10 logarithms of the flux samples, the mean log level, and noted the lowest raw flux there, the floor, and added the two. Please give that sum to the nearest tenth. 8.8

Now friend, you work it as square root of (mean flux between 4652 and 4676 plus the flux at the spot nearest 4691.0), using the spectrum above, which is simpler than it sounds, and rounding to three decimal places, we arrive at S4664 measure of 4.465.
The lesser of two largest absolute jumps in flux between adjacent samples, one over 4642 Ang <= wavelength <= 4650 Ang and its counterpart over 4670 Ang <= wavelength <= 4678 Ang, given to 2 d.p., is 1.80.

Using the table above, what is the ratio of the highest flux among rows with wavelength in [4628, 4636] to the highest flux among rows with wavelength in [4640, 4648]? 1.01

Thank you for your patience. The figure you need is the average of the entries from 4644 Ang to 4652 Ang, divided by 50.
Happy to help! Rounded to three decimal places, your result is 0.188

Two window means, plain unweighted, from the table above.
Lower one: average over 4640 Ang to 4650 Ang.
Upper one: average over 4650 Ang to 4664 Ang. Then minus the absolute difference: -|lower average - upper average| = -0.32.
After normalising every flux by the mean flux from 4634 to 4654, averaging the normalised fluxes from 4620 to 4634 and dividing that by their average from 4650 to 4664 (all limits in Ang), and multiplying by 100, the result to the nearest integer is 100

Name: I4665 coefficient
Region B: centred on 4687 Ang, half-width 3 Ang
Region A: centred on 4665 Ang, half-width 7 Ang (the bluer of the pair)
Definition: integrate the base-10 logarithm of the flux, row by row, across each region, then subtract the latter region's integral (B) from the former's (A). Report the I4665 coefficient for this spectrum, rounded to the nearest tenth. 7.8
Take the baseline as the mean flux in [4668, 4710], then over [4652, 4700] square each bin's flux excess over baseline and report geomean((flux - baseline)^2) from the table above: 0.16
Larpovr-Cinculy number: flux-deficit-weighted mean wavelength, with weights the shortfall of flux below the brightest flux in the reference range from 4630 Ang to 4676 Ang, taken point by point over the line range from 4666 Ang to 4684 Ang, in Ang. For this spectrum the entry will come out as 4674.0 Ang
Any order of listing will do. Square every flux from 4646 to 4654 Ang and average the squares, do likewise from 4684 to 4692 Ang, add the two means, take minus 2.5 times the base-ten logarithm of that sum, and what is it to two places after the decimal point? -5.77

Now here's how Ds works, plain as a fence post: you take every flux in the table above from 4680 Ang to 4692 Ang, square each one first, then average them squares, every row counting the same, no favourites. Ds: 104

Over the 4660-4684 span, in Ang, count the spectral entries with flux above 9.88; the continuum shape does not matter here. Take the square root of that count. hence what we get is 2.6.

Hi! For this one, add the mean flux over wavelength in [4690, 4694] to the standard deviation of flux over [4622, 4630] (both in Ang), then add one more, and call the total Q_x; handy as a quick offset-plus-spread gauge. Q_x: 12.0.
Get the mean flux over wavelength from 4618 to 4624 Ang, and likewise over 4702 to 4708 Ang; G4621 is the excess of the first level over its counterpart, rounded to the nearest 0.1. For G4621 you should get 1.6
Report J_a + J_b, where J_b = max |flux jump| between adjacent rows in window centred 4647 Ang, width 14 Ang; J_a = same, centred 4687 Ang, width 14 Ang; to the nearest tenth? 3.1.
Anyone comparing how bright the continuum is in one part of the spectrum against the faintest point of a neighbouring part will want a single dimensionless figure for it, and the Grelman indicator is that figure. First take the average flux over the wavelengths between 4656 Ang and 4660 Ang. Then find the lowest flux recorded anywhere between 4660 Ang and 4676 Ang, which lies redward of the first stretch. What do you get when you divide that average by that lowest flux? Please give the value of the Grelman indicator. 1.29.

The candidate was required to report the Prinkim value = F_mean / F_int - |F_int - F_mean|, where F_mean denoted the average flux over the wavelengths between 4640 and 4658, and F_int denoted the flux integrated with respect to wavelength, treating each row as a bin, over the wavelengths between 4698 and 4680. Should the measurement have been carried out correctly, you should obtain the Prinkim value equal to -177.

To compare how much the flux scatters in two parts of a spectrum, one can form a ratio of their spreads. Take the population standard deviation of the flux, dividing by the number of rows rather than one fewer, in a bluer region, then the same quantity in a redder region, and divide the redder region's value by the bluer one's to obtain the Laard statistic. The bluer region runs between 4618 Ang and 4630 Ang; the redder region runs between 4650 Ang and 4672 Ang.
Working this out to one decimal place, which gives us 2.3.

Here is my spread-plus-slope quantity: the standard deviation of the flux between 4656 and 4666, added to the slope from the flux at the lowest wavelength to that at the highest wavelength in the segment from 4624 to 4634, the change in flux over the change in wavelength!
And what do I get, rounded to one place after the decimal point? 0.5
